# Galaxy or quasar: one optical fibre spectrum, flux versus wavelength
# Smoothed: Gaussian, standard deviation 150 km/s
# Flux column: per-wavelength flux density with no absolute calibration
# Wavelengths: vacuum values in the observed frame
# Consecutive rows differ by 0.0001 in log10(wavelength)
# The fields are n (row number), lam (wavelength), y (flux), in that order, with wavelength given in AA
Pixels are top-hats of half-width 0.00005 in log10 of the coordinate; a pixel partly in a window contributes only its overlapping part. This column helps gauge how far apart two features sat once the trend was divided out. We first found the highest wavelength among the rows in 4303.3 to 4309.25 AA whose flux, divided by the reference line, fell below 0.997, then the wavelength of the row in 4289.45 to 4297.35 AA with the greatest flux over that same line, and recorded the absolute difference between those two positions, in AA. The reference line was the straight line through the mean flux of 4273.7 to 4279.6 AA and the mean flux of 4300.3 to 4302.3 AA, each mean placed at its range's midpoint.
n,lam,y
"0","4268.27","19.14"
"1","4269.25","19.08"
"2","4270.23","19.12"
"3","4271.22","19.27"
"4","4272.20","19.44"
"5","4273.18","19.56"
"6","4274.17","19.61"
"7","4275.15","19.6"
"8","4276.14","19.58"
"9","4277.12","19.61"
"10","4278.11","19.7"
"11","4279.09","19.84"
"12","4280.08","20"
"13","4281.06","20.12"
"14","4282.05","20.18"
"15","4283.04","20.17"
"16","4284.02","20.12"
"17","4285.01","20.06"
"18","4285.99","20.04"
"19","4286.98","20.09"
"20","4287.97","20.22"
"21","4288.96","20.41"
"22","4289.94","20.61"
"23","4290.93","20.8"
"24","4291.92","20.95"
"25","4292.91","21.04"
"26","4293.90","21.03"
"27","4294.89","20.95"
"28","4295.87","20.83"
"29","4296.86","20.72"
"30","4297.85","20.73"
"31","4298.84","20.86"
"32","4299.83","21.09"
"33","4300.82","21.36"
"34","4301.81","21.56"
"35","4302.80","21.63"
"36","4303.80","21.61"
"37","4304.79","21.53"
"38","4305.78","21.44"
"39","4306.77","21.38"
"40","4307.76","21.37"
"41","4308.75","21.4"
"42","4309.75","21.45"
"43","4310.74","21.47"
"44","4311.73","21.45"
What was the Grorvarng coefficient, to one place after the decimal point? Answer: 15.8 AA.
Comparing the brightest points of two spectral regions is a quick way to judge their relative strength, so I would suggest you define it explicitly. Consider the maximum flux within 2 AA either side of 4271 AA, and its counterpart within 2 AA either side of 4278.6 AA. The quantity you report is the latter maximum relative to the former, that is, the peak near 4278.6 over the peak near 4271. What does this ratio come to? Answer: 1.03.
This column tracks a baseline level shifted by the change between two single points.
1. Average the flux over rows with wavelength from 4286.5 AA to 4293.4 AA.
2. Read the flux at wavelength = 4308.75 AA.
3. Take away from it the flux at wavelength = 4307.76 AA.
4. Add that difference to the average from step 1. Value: 20.6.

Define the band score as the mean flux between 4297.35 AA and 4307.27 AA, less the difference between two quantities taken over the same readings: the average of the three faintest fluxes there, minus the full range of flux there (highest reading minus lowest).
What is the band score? 1.3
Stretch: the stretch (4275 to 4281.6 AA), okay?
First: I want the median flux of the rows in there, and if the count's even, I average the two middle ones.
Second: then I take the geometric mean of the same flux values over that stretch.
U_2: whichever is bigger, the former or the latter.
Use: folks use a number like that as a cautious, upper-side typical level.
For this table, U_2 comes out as 19.8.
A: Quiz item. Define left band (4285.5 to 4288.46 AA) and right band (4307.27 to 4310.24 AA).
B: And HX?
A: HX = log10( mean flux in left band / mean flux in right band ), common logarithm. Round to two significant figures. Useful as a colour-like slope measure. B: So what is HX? -0.027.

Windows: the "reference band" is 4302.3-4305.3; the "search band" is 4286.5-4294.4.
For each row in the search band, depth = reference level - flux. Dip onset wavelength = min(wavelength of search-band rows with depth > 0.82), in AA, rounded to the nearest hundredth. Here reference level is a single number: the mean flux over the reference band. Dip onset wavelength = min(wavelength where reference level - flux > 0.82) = 4286.98 AA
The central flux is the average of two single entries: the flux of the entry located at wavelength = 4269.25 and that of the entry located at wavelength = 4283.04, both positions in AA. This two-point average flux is 19.6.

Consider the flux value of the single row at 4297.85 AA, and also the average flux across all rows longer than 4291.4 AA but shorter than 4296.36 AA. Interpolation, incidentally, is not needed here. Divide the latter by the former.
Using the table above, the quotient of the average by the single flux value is 1.01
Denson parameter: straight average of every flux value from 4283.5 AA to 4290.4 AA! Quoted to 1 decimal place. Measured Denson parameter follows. 20.2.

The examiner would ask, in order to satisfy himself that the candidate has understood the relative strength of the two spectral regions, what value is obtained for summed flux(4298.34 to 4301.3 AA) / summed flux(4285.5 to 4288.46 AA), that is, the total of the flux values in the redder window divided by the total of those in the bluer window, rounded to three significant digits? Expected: 1.05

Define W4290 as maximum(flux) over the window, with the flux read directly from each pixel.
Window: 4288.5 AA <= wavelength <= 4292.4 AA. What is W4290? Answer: 20.95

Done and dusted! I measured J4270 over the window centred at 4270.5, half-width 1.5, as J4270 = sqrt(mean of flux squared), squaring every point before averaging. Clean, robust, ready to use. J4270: 19.2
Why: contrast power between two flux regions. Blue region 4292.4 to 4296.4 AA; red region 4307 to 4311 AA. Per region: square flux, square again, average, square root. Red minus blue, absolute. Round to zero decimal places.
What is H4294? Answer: 19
